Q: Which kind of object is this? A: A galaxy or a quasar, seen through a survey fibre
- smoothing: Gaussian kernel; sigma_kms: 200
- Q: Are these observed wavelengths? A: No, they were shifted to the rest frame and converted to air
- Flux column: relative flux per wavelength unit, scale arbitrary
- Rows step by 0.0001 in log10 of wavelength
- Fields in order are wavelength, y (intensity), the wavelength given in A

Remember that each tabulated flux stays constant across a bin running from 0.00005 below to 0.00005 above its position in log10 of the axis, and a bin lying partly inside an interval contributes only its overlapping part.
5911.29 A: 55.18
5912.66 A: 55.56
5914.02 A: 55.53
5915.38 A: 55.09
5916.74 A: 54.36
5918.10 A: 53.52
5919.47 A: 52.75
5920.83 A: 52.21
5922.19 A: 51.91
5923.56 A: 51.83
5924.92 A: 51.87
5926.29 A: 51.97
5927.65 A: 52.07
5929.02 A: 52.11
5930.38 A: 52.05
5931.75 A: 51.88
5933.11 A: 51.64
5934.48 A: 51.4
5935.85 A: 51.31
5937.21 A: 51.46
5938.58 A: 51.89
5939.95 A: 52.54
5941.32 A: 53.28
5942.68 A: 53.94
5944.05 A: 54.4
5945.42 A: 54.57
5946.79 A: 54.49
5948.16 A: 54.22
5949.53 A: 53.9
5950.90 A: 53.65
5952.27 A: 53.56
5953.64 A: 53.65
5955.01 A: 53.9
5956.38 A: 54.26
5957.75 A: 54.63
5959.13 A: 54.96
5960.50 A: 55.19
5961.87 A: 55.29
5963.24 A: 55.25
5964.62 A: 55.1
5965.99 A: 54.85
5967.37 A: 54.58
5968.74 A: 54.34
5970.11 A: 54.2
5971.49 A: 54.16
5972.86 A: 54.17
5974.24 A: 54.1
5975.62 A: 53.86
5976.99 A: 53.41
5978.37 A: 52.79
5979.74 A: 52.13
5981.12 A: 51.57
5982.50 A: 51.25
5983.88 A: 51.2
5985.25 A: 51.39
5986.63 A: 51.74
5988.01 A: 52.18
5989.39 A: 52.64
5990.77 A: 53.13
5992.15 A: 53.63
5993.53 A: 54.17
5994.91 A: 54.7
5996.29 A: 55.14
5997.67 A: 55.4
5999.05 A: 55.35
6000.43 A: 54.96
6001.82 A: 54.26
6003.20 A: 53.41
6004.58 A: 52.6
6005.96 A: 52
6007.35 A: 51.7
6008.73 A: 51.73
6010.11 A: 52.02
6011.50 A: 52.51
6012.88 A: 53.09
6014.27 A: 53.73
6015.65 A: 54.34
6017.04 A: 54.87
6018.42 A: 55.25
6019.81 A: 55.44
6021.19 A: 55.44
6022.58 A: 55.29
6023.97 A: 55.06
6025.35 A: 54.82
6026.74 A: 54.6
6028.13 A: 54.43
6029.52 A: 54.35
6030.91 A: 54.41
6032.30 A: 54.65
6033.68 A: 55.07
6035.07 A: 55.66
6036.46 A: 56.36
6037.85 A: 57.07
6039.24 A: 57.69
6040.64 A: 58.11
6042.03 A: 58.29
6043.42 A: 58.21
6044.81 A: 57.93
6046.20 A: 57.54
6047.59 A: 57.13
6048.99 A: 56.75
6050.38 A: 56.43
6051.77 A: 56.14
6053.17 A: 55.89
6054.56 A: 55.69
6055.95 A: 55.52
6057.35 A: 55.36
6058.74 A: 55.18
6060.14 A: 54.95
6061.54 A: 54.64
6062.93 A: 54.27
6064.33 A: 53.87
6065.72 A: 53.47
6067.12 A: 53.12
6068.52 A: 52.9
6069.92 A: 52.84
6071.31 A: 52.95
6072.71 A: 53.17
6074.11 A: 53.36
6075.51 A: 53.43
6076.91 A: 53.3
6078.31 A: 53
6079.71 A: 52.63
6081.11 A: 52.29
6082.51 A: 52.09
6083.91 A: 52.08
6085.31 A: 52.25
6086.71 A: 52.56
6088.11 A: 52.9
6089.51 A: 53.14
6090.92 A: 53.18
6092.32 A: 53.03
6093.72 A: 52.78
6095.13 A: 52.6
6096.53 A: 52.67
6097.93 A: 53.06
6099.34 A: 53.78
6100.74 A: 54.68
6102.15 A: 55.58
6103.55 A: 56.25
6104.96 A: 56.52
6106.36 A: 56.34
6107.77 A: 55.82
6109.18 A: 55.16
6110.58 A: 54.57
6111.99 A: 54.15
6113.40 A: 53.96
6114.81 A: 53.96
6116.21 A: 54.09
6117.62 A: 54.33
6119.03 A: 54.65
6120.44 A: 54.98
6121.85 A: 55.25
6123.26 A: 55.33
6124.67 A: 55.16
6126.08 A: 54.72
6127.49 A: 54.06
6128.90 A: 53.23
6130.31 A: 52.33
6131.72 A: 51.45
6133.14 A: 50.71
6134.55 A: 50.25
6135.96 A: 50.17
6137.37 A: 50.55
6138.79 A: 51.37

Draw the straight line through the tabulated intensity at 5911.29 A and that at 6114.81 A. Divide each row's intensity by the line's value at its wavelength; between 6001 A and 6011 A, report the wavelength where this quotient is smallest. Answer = 6007.35 A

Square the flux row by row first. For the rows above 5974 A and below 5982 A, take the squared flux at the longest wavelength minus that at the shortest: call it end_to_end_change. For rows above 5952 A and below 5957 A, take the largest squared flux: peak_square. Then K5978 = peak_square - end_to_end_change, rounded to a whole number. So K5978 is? 3211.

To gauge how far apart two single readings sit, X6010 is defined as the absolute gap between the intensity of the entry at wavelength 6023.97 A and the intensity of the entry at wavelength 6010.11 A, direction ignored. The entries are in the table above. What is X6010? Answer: 3.0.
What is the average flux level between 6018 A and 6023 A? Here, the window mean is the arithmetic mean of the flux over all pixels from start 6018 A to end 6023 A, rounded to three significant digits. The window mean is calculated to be 55.4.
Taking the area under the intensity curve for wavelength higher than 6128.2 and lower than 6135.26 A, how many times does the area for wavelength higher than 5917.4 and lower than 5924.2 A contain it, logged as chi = 0.98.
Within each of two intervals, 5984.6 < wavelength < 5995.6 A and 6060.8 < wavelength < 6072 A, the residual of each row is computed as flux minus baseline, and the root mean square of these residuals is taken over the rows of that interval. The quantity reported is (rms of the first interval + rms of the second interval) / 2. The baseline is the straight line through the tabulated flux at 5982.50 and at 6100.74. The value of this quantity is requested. 1.3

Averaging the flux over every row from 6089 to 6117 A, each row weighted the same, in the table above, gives 54.3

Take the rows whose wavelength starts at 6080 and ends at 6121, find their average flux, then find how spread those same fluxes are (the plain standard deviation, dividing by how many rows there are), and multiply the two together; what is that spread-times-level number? 72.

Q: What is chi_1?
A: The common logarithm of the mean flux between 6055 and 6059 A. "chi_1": 1.74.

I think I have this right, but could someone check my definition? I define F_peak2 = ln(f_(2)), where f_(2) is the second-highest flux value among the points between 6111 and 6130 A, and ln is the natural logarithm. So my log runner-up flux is 4.012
